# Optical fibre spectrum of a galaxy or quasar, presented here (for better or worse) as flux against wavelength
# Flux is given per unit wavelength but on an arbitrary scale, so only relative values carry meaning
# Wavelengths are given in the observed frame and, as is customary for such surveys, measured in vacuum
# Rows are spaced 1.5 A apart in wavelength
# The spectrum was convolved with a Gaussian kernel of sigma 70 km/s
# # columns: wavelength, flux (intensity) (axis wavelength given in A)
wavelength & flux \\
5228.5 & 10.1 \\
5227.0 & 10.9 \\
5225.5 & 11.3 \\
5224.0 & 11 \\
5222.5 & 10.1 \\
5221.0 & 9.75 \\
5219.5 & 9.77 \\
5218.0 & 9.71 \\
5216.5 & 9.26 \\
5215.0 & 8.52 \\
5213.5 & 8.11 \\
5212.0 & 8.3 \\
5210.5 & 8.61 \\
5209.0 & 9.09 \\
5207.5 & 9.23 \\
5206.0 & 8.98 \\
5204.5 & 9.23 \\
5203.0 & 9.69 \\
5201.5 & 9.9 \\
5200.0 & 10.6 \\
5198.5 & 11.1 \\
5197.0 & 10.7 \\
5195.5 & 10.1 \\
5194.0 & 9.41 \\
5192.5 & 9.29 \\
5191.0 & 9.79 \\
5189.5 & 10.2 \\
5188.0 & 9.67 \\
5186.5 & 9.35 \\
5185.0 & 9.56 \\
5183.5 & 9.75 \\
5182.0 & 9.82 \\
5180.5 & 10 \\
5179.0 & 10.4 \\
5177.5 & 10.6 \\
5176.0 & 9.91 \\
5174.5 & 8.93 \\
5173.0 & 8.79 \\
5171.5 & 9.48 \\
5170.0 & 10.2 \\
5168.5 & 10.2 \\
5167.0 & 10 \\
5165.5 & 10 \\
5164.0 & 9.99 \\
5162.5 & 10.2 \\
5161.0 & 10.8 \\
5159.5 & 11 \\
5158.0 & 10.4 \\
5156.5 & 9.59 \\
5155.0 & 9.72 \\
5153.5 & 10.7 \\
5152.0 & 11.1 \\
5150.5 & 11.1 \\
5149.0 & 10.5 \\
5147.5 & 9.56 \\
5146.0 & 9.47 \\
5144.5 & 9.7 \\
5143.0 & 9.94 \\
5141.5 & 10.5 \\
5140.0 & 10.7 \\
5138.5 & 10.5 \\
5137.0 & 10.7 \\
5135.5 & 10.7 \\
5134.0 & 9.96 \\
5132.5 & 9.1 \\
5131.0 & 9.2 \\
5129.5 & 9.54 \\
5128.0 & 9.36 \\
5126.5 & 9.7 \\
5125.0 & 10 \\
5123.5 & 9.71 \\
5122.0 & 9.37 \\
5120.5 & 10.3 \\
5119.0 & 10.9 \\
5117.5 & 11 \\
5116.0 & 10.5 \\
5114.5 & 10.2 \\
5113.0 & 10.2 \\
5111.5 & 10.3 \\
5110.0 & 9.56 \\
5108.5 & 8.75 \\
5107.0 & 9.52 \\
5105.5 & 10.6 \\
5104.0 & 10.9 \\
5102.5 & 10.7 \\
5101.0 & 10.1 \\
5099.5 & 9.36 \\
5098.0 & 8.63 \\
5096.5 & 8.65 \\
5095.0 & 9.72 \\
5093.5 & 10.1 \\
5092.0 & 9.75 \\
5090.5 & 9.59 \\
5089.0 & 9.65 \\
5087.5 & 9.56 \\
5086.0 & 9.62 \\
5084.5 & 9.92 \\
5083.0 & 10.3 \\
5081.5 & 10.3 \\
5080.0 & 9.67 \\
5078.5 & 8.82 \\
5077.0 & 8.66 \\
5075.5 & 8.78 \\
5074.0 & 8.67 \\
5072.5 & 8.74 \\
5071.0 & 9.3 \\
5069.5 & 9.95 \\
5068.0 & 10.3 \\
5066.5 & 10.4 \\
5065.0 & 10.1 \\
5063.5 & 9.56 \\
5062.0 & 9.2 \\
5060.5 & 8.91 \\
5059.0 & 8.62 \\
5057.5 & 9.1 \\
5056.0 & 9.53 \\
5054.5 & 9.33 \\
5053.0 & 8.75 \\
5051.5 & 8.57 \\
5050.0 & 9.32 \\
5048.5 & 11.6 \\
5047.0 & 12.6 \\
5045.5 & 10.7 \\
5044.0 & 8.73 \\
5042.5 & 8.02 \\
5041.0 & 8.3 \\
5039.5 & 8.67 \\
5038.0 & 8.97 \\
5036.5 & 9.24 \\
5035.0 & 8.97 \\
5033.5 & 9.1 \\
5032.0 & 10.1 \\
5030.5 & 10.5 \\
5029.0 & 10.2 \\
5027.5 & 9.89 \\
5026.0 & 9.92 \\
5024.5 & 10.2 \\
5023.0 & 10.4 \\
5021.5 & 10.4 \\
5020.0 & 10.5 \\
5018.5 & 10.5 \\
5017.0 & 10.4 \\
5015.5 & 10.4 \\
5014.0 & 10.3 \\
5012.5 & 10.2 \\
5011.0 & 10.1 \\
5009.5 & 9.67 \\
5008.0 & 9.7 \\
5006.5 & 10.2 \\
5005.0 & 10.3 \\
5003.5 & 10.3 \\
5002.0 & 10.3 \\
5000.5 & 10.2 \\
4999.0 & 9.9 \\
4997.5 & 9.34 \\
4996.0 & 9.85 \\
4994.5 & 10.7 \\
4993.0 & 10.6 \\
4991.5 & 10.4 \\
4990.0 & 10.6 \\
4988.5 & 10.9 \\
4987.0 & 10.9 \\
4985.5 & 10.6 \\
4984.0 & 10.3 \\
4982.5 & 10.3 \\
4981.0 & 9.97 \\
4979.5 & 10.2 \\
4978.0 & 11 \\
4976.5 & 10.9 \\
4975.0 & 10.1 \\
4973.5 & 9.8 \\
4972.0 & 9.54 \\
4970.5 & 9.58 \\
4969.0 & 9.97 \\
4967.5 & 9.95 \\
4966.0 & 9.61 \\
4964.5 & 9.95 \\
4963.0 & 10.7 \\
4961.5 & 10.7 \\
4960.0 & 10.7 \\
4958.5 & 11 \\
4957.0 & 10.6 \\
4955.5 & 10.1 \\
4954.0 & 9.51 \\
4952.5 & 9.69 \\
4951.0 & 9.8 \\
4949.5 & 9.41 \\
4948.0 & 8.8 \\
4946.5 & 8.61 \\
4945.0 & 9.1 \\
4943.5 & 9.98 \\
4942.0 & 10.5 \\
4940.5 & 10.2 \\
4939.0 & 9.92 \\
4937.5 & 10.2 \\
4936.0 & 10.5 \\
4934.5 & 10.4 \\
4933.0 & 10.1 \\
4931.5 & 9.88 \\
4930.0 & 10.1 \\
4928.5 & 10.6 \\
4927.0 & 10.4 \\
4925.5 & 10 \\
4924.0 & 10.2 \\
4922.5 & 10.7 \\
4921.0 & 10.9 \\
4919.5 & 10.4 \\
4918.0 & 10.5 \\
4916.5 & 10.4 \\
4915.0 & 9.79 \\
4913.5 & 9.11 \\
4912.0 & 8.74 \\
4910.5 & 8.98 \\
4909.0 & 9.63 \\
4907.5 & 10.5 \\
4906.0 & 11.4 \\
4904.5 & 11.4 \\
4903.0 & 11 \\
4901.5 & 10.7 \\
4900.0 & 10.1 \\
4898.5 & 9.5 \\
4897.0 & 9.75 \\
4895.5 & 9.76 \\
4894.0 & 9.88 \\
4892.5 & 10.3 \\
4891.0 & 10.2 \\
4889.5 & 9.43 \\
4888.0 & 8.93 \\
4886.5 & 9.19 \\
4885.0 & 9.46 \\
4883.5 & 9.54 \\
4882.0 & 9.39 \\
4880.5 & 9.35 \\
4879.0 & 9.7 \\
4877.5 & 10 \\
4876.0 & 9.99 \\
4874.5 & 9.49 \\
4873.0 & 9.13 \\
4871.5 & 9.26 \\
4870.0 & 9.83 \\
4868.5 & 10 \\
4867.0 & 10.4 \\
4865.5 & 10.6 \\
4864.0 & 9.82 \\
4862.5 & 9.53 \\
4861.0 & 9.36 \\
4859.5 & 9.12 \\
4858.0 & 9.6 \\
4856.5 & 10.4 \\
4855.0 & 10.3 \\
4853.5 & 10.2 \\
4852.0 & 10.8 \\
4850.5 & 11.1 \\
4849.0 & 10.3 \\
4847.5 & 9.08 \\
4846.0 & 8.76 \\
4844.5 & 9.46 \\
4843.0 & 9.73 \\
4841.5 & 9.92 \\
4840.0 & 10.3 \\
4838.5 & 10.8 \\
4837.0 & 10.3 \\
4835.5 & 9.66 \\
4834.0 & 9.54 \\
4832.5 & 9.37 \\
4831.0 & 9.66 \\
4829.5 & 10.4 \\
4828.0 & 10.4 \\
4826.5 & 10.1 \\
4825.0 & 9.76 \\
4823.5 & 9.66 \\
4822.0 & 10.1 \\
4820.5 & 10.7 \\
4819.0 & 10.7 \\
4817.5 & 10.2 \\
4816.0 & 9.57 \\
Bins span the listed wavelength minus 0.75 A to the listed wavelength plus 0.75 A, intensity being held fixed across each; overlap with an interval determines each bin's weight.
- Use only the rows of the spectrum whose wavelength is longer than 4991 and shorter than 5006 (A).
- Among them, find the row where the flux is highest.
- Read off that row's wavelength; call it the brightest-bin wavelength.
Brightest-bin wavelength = 4994.5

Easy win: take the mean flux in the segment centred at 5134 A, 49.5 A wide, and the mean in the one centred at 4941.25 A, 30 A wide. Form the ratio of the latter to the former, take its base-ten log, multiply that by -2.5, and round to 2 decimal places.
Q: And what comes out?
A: 0.02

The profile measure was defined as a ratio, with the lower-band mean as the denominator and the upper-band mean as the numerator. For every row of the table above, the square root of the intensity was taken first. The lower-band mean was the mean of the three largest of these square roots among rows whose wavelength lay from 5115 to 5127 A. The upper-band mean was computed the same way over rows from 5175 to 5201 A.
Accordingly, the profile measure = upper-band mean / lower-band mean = 1.00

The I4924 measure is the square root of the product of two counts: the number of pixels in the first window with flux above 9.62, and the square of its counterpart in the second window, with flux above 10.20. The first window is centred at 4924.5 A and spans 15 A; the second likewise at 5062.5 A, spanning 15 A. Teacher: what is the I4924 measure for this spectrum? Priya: 6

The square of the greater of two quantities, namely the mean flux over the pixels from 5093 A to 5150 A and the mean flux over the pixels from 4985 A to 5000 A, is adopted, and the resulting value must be 108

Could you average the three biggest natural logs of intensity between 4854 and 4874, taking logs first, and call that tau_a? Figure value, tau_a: 2.35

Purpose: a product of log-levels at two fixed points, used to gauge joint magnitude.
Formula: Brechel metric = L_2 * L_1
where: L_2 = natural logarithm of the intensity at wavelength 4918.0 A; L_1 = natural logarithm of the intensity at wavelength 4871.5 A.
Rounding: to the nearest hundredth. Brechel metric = 5.23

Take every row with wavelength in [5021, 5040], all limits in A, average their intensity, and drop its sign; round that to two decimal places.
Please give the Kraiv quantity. 9.74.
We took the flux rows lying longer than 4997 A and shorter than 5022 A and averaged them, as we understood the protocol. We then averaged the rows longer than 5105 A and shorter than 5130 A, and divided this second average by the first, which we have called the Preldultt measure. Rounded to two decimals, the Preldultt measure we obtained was 0.98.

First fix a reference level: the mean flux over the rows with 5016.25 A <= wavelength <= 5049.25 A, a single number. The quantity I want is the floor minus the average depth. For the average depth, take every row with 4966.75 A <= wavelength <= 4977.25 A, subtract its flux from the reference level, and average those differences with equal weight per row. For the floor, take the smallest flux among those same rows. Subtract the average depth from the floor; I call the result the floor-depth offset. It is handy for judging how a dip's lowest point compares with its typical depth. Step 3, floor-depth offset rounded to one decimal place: 9.6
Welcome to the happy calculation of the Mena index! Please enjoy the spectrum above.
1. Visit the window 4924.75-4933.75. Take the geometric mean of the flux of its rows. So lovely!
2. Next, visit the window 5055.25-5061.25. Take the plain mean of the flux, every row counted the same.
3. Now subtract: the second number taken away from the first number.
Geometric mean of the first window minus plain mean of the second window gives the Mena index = 1.1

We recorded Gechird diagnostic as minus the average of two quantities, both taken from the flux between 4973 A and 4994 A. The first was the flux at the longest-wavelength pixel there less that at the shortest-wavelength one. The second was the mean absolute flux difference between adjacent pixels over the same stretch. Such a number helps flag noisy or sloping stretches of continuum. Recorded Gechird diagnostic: -0.55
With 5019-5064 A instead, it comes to 0.20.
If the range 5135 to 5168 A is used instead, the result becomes 0.18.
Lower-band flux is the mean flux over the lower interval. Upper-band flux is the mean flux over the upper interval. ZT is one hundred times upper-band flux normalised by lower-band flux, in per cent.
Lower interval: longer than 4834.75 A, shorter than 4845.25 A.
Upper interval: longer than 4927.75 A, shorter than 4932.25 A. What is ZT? 102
